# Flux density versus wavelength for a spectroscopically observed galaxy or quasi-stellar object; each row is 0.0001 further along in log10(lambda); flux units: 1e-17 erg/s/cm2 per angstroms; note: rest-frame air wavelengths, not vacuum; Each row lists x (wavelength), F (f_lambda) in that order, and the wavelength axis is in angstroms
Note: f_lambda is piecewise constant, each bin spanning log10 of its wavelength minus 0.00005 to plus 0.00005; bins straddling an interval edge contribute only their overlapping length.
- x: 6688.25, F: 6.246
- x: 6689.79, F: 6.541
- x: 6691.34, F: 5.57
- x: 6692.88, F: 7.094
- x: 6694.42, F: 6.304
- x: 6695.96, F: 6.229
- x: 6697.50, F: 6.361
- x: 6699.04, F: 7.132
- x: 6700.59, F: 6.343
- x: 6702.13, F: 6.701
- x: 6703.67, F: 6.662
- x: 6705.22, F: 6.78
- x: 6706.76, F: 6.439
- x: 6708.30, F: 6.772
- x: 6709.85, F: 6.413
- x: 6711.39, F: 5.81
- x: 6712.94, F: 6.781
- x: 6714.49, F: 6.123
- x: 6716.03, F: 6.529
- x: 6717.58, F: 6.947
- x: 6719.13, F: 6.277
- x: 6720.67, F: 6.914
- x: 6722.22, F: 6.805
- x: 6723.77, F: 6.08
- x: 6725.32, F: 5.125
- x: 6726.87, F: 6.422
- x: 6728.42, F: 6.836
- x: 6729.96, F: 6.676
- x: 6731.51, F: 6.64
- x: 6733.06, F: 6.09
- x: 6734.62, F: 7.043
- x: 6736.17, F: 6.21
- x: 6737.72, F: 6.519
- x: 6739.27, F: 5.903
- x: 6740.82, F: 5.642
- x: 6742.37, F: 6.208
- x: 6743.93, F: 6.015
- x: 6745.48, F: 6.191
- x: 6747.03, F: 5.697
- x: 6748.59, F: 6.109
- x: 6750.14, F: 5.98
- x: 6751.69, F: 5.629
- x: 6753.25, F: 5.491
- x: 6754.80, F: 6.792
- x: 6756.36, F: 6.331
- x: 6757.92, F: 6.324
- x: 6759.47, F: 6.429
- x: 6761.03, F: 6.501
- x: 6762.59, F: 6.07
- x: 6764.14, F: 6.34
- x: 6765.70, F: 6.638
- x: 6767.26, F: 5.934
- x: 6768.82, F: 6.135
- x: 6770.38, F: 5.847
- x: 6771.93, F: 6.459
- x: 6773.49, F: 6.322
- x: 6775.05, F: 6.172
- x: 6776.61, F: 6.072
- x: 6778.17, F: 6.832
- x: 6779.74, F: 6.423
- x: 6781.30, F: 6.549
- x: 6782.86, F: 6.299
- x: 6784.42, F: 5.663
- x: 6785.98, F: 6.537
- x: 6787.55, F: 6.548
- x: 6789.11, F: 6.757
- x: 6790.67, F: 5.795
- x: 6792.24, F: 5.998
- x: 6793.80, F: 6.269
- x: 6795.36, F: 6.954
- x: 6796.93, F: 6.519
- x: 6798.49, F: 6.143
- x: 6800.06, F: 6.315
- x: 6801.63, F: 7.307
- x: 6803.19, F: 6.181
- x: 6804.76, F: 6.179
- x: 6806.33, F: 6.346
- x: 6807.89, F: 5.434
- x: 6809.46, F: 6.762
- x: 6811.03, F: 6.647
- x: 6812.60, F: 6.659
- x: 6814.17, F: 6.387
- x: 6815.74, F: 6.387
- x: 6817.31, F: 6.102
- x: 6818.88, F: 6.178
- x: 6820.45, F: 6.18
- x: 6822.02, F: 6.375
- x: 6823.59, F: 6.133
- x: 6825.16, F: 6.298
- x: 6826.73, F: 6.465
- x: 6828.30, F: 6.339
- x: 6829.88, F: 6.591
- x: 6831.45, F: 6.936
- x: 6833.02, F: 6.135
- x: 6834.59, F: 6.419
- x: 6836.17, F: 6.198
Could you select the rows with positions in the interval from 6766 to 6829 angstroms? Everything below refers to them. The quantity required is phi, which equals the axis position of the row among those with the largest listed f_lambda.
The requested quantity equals 6801.63 angstroms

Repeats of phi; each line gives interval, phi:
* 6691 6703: 6699.04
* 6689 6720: 6699.04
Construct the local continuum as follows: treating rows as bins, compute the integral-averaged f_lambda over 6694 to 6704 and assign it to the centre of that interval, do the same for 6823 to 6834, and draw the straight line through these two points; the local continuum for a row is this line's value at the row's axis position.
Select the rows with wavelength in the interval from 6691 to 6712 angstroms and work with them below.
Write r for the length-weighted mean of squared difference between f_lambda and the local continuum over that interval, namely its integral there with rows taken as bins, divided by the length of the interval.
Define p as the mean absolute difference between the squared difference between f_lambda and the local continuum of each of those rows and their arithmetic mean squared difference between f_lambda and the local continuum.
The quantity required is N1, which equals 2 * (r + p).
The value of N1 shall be 0.7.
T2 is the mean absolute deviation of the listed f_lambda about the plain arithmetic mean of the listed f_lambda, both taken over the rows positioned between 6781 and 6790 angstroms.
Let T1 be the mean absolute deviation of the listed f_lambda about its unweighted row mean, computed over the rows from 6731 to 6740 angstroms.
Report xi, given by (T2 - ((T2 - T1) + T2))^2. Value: 0.003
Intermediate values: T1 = 0.33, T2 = 0.27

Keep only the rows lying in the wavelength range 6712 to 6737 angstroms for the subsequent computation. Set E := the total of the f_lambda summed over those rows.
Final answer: 103.5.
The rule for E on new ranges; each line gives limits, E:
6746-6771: 98.2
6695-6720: 104.3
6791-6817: 102.5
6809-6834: 102.6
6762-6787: 100.3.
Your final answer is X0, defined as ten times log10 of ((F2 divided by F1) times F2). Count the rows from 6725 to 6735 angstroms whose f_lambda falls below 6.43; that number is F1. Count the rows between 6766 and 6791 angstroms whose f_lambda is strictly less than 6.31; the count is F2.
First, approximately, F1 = 3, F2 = 8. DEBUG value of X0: 13.3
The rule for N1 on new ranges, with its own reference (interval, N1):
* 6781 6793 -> 0.7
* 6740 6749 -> 1.1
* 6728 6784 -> 0.7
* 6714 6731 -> 1.1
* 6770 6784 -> 0.4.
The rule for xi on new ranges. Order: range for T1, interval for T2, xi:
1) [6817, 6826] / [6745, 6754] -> 0.026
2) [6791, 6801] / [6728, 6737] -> 0.002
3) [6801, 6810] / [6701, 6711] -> 0.096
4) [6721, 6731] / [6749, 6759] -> 0.008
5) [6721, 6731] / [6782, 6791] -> 0.015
